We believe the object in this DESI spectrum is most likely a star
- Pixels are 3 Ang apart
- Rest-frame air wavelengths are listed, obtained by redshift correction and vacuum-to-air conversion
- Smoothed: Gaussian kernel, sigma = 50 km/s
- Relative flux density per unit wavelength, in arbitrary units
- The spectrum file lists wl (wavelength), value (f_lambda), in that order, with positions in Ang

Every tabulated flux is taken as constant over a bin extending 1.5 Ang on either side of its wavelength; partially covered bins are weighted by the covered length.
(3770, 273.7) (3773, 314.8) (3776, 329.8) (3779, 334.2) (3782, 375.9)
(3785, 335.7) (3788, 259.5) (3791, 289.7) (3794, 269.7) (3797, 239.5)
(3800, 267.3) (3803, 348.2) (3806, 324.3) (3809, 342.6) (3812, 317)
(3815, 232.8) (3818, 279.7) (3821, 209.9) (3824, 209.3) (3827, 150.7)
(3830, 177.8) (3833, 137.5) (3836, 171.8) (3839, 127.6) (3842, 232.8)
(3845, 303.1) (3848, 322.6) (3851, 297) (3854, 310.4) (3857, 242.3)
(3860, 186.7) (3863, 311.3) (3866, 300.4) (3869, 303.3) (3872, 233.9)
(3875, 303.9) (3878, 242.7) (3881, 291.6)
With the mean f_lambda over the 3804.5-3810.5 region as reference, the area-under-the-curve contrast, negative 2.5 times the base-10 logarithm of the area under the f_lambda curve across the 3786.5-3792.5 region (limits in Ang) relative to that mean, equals -1.7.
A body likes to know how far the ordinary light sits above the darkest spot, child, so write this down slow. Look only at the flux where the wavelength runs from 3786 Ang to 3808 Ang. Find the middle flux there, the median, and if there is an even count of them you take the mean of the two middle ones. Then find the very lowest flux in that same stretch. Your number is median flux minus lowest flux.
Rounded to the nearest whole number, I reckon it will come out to 30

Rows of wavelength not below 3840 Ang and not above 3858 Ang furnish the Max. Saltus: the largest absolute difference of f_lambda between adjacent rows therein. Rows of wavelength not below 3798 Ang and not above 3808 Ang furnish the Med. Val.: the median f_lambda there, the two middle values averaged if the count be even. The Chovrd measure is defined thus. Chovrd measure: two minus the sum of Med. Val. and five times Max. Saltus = -674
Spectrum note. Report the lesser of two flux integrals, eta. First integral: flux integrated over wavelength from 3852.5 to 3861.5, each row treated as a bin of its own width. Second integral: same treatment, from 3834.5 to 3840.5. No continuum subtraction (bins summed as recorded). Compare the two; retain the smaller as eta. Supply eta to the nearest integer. 898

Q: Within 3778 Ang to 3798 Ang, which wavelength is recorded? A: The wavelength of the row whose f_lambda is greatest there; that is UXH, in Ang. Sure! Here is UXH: 3782 Ang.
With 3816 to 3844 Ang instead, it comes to 3818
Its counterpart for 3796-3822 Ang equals 3803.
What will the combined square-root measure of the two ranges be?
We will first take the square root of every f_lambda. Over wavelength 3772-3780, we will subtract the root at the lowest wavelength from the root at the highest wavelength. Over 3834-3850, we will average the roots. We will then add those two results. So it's 15.5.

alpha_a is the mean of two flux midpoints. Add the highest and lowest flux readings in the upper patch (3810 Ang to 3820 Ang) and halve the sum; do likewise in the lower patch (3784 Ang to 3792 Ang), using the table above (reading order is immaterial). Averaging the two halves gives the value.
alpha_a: 286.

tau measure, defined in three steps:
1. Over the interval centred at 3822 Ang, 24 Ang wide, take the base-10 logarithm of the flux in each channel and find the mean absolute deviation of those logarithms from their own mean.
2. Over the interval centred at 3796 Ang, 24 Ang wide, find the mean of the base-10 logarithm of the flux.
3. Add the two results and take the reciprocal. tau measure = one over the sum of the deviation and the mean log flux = 0.391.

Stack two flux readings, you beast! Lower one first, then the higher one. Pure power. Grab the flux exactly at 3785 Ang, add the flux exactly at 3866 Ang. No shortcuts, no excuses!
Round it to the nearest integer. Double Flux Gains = 636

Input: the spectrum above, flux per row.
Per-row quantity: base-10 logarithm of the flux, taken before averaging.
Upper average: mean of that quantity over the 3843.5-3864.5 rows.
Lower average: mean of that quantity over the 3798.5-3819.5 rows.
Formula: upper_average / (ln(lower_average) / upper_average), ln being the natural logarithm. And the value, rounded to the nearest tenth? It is 6.6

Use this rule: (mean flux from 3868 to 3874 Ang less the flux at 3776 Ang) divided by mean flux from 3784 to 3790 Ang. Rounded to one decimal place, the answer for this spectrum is -0.2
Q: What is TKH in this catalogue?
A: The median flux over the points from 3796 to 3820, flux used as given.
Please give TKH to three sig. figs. 298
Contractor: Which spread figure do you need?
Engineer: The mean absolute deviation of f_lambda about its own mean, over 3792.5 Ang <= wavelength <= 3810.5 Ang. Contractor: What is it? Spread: 40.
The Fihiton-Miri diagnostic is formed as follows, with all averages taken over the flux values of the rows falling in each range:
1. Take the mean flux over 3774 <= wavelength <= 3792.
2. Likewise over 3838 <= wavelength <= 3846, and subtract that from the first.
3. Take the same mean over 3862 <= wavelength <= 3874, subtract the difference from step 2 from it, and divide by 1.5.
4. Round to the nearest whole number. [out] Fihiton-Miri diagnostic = 125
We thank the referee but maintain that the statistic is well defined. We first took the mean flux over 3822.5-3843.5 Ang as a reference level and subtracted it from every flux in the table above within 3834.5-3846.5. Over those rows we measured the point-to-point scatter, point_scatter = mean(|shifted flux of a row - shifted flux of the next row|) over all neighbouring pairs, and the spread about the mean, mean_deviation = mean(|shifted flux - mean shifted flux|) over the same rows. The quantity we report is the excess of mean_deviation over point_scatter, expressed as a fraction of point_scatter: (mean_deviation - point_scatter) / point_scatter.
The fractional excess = -0.2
